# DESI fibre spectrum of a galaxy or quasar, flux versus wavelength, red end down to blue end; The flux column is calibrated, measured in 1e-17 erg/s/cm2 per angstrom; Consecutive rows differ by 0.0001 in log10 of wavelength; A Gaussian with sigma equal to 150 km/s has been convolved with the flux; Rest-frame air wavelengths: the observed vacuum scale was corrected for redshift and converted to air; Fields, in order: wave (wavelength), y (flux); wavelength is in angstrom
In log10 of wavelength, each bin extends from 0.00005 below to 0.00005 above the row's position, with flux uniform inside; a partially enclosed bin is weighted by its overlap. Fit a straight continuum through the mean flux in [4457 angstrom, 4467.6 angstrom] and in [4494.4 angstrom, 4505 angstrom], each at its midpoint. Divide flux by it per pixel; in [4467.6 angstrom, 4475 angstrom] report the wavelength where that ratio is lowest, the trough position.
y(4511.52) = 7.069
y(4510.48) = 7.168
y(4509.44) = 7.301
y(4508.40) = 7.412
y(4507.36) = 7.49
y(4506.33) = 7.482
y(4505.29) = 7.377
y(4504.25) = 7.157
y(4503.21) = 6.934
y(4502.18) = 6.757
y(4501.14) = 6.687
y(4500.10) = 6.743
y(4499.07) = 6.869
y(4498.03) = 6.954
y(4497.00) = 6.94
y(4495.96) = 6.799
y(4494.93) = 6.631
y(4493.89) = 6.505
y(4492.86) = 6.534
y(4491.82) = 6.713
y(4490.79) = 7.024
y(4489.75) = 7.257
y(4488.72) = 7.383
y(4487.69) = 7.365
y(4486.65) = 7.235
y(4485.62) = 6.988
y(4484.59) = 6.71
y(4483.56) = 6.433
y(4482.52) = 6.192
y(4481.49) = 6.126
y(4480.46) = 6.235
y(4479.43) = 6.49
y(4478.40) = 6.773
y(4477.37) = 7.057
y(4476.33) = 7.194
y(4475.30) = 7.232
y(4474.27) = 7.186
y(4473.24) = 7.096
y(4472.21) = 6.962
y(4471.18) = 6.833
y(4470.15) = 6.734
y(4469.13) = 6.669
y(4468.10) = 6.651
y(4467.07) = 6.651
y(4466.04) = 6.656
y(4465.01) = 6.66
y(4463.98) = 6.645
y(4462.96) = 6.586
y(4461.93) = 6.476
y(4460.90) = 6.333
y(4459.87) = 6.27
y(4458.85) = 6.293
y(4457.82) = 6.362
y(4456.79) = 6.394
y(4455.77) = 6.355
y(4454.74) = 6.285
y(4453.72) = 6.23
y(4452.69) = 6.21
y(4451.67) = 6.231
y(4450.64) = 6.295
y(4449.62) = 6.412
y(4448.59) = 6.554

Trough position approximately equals 4468.10 angstrom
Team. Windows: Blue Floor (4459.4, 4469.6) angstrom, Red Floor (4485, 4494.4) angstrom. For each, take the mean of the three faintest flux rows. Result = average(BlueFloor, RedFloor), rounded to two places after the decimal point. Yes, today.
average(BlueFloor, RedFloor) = 6.47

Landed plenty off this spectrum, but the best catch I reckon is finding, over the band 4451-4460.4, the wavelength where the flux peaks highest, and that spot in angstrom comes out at 4456.79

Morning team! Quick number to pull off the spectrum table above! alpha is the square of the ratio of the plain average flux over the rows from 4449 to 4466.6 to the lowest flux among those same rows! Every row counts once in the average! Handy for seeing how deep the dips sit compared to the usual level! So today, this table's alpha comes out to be 1.06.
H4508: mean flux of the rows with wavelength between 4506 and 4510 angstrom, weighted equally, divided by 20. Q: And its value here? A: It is 0.37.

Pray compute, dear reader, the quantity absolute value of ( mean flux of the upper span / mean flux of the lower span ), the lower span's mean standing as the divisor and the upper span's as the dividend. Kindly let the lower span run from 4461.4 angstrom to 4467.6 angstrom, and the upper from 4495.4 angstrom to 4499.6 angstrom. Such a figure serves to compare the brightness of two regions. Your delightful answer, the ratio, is 1.04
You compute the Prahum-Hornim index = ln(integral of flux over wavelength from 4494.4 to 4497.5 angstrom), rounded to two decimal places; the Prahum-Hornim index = 3.05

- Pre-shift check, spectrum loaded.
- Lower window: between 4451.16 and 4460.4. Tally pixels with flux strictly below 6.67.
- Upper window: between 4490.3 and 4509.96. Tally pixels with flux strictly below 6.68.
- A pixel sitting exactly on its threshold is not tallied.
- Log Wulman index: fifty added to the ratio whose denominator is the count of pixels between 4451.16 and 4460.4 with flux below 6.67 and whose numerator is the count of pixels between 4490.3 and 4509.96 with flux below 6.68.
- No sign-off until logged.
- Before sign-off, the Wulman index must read 50.3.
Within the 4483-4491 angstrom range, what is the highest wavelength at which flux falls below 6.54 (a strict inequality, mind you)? 4483.56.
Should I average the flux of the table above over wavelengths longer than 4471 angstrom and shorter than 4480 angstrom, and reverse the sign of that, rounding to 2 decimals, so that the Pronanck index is -6.98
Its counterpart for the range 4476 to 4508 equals -6.87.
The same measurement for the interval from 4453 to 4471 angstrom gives -6.49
